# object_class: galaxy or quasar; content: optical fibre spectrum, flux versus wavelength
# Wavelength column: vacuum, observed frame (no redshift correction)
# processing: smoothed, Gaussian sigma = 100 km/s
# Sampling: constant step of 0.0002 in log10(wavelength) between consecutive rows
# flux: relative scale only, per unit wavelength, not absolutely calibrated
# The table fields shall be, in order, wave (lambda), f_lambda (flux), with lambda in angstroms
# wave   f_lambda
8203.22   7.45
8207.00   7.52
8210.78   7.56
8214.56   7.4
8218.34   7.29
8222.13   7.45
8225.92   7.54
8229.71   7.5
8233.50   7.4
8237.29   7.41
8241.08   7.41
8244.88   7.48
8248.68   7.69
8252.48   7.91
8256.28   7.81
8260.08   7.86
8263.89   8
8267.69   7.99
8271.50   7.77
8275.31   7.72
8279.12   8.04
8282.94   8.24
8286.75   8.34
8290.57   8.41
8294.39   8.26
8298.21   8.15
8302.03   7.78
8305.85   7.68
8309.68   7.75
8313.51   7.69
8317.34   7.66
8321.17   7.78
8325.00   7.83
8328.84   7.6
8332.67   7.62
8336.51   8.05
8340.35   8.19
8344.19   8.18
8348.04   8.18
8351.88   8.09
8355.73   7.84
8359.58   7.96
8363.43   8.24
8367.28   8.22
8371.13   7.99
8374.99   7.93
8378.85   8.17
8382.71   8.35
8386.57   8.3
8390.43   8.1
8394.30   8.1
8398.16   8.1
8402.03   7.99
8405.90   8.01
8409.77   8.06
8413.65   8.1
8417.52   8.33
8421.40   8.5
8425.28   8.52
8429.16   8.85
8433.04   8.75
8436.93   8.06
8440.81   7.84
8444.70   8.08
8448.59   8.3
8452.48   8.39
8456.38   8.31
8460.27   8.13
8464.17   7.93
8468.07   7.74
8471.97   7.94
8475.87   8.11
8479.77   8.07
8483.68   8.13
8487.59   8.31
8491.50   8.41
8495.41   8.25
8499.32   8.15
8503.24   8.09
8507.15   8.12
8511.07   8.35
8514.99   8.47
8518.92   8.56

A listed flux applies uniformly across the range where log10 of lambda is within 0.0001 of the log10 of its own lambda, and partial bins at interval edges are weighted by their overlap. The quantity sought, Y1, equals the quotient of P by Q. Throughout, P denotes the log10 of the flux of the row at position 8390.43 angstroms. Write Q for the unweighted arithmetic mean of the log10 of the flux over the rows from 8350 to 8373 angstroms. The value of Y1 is 1.00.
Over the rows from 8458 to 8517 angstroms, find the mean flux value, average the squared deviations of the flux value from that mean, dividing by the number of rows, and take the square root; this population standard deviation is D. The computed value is 0.19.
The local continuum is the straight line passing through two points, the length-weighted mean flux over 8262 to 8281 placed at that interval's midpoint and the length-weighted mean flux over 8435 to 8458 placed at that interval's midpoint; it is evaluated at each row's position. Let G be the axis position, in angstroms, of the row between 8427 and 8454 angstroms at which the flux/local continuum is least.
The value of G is 8440.81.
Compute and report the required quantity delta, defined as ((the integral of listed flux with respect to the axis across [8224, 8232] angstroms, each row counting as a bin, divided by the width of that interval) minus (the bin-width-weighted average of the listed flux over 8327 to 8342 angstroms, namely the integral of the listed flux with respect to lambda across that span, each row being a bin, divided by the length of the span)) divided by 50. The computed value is -0.0070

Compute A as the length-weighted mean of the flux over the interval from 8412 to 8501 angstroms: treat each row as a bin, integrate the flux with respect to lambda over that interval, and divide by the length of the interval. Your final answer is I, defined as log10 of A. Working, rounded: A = 8.23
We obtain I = 0.915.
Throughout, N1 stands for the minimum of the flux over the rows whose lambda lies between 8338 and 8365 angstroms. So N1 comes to 7.84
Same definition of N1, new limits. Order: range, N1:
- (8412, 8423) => 8.1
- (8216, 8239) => 7.29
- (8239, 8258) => 7.41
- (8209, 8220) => 7.29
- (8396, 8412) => 7.99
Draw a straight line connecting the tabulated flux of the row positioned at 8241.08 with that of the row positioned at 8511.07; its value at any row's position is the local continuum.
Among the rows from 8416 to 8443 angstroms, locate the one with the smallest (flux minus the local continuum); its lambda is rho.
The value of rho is 8440.81 angstroms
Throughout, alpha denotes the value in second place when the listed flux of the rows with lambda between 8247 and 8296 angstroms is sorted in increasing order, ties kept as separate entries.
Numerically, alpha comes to 7.72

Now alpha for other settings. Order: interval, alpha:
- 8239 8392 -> 7.48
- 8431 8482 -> 7.84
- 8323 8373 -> 7.62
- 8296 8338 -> 7.62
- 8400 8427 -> 8.01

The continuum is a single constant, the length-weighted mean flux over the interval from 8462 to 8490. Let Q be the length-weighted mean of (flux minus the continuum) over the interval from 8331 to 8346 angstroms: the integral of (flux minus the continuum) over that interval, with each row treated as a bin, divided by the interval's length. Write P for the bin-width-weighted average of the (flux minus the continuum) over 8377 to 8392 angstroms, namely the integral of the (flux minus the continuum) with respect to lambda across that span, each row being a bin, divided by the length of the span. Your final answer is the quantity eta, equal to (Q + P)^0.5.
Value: 0.41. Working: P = 0.19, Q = -0.02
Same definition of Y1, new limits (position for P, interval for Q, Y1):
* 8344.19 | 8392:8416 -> 1.01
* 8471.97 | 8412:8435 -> 0.97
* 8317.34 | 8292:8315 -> 0.99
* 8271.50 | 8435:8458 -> 0.98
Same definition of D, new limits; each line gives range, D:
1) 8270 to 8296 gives 0.25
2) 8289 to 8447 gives 0.28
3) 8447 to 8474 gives 0.22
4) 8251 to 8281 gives 0.11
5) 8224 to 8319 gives 0.29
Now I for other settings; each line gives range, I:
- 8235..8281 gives 0.890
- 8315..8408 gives 0.904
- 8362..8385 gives 0.911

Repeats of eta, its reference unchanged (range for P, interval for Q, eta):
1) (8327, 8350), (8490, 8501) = 0.40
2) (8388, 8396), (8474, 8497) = 0.50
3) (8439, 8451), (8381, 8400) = 0.45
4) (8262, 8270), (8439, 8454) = 0.23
